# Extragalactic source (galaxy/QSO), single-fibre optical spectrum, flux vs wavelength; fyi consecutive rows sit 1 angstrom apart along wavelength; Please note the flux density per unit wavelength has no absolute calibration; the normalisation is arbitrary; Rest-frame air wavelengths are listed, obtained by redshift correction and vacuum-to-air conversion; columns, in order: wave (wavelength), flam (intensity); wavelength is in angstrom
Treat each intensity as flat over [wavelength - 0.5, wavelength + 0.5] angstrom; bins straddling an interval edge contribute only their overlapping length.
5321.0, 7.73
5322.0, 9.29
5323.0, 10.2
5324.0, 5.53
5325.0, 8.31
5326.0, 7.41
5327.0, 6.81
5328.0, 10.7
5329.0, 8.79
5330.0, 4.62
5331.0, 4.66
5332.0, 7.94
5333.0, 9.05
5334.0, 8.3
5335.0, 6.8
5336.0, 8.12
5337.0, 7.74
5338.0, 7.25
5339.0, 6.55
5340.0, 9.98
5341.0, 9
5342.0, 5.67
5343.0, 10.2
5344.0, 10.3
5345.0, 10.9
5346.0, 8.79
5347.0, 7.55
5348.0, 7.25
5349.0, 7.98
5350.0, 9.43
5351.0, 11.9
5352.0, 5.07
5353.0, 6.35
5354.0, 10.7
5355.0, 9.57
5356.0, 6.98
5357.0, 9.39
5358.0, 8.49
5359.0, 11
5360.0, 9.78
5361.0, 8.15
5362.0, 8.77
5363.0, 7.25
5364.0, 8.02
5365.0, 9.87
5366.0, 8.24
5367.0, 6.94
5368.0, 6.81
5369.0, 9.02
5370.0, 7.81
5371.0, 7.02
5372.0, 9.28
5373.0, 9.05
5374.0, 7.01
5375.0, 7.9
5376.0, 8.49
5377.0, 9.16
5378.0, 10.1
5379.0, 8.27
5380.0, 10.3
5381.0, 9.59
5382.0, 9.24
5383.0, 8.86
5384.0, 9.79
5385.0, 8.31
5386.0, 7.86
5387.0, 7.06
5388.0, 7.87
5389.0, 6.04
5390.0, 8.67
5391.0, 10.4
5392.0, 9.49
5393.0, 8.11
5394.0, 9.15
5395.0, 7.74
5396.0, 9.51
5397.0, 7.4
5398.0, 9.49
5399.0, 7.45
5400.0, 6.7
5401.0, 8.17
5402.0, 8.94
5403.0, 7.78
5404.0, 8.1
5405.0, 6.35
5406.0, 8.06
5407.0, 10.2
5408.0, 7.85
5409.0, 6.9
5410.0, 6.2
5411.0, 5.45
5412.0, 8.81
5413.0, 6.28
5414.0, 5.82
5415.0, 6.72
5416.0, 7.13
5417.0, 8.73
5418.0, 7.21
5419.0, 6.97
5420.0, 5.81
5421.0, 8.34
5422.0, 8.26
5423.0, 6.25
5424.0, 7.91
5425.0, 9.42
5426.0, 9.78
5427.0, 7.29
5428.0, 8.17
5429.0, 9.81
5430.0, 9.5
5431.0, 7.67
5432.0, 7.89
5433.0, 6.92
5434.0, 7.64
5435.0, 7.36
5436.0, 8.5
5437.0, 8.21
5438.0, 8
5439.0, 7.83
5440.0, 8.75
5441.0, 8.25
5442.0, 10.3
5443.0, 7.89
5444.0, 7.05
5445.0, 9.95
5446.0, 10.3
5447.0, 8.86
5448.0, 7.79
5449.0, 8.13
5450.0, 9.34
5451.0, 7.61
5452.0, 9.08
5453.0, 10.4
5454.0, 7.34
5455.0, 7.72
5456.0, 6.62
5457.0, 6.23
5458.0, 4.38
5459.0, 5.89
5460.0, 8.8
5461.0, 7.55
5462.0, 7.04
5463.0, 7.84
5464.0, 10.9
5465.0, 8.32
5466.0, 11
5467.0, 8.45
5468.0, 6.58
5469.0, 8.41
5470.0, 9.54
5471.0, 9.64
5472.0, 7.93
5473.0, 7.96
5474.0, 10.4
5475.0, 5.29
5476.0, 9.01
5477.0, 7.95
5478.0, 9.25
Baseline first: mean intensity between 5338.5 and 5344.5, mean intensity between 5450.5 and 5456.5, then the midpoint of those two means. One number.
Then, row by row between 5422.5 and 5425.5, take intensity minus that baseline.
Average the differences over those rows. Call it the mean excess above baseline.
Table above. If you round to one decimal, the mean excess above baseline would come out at -0.5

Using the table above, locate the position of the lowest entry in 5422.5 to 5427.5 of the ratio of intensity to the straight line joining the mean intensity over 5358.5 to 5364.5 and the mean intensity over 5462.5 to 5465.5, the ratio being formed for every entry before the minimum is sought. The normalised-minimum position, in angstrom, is 5423.0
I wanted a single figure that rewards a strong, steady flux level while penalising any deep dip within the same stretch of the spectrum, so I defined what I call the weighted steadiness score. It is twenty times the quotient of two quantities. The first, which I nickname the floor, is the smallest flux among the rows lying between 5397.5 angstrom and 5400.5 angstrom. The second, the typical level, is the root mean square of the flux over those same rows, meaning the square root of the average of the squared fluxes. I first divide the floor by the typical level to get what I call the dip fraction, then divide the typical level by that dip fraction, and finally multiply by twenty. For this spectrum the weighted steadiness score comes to 190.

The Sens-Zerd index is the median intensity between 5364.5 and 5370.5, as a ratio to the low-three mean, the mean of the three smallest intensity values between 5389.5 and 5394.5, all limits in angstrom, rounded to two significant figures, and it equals 0.93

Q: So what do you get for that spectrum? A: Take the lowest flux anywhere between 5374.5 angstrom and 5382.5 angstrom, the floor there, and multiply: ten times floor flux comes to 79.0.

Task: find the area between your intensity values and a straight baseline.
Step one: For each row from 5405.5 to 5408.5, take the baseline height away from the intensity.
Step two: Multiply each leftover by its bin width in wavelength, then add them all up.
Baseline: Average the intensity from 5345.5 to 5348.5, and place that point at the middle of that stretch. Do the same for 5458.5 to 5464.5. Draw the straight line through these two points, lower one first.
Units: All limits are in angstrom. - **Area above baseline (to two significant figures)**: 2.3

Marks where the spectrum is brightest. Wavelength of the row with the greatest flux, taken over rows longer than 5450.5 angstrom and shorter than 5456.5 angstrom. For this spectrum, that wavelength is 5453.0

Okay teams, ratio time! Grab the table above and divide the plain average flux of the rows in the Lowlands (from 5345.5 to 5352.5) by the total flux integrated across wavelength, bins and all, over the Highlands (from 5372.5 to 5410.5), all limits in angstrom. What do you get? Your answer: 0.03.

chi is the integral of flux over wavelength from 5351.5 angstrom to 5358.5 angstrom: 57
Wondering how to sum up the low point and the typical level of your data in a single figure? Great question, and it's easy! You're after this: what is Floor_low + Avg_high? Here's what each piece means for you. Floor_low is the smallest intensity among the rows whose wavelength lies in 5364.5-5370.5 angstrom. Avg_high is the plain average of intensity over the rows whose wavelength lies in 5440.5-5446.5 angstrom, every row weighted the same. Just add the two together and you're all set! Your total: 15.8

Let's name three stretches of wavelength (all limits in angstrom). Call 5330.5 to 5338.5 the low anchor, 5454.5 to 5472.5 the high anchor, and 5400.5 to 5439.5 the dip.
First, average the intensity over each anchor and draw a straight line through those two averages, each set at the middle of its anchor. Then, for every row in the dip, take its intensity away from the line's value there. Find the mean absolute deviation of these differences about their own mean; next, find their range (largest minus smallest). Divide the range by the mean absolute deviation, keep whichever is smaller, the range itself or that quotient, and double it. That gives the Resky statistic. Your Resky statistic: 9.5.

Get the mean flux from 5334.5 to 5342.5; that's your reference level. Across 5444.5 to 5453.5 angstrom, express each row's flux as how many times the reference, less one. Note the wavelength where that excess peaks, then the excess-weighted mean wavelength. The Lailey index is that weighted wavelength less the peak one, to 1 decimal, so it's -4.2 angstrom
